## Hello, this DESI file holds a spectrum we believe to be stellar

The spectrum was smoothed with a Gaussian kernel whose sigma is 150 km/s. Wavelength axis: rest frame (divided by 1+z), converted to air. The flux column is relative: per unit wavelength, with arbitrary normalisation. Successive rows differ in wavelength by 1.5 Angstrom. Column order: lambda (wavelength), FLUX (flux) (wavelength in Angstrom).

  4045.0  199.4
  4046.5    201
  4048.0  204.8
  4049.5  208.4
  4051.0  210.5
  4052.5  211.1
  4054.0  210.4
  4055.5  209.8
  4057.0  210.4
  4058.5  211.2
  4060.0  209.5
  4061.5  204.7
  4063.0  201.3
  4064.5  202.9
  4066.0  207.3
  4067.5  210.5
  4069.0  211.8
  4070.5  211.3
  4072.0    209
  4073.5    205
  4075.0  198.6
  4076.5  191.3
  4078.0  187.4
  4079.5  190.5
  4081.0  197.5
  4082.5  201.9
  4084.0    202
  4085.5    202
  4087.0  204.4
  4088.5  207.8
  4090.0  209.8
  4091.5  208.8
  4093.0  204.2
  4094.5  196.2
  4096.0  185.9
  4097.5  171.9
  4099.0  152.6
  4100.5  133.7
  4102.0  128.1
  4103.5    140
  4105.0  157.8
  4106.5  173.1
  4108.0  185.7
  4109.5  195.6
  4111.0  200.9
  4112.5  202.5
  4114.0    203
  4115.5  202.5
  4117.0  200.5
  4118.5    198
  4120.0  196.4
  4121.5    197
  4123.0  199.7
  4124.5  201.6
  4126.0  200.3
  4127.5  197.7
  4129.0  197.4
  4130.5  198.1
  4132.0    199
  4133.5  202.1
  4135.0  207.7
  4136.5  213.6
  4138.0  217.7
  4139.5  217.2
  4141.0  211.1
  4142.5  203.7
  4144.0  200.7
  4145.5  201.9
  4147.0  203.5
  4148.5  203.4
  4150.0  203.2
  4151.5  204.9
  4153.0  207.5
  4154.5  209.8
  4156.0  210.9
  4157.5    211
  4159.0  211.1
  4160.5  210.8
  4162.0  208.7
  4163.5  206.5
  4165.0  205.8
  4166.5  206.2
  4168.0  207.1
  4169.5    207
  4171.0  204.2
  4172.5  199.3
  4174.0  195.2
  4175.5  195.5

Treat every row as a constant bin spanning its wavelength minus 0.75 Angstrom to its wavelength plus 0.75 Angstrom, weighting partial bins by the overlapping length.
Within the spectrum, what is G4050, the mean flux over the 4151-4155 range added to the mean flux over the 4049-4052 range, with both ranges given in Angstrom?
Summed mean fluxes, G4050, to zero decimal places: 417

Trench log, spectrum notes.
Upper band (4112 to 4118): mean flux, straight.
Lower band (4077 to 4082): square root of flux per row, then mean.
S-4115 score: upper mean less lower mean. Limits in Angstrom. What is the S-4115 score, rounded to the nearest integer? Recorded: 188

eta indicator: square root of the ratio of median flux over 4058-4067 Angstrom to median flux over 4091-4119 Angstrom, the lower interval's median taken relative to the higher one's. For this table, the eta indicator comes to 1.03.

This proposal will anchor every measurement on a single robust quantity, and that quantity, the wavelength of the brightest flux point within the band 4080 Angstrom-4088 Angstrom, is 4087.0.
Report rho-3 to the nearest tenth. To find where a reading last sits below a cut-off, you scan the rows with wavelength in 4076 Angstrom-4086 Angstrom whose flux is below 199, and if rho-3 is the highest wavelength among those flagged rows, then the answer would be 4081.0 Angstrom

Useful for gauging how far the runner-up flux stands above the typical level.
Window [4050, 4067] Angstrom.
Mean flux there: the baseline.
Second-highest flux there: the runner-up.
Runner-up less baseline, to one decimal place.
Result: 3.0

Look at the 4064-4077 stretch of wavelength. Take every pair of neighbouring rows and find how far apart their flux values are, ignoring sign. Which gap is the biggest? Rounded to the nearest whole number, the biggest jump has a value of 7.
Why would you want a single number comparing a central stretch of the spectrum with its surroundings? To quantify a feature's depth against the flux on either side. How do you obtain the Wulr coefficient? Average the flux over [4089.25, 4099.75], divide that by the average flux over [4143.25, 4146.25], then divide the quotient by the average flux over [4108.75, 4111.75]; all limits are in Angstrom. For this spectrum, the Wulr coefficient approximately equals 0.0048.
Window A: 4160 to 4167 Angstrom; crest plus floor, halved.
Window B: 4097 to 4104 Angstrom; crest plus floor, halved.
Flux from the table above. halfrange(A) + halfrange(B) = 358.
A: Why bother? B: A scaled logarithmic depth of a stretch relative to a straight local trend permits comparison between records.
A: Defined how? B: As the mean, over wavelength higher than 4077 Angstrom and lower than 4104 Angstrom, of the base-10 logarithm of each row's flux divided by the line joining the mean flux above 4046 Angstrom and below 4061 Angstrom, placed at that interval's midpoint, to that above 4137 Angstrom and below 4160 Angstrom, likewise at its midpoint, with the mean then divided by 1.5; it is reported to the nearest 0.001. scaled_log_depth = -0.038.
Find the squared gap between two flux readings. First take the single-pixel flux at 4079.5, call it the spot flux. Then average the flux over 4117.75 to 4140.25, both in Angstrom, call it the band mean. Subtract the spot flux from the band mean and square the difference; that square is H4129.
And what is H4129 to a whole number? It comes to 154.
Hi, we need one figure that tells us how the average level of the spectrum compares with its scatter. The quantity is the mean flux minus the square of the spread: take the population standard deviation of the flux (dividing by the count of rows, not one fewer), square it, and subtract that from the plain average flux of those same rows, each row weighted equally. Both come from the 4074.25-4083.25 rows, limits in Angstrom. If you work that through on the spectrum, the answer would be 168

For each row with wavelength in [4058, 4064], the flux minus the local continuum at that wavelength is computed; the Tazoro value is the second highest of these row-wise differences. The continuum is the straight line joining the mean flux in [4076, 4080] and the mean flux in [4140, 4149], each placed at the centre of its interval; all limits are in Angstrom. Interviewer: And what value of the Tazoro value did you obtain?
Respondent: 24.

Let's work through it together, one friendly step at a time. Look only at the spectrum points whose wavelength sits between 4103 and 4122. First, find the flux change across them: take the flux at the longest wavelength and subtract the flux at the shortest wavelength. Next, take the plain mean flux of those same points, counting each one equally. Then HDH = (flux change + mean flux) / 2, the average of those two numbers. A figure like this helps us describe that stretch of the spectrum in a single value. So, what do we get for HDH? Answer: 123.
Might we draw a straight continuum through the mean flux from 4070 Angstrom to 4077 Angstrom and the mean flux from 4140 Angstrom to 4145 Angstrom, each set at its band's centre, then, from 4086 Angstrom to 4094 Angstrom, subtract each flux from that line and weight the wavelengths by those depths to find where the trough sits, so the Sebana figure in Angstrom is 4090.0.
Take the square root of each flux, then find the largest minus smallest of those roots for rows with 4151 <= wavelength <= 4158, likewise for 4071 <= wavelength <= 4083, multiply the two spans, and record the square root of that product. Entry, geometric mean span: 0.40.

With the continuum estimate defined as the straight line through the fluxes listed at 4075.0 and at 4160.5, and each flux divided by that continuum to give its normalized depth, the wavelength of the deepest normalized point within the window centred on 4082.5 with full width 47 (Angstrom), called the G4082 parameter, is 4102.0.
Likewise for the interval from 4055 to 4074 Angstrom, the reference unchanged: 4063.0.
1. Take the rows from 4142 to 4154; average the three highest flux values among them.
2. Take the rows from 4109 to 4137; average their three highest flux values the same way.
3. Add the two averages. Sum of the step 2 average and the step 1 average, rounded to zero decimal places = 413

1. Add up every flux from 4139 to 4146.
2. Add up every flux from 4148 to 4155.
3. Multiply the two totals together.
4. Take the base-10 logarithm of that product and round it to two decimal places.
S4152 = 6.03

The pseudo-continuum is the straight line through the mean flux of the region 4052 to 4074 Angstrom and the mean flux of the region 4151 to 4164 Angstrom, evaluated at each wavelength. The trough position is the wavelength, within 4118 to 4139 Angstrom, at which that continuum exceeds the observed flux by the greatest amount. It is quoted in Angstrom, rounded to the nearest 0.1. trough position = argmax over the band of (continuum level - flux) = 4120.0 Angstrom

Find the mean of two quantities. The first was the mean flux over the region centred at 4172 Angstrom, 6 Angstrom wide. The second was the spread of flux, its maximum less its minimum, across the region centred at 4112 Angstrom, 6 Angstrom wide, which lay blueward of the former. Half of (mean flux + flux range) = 104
